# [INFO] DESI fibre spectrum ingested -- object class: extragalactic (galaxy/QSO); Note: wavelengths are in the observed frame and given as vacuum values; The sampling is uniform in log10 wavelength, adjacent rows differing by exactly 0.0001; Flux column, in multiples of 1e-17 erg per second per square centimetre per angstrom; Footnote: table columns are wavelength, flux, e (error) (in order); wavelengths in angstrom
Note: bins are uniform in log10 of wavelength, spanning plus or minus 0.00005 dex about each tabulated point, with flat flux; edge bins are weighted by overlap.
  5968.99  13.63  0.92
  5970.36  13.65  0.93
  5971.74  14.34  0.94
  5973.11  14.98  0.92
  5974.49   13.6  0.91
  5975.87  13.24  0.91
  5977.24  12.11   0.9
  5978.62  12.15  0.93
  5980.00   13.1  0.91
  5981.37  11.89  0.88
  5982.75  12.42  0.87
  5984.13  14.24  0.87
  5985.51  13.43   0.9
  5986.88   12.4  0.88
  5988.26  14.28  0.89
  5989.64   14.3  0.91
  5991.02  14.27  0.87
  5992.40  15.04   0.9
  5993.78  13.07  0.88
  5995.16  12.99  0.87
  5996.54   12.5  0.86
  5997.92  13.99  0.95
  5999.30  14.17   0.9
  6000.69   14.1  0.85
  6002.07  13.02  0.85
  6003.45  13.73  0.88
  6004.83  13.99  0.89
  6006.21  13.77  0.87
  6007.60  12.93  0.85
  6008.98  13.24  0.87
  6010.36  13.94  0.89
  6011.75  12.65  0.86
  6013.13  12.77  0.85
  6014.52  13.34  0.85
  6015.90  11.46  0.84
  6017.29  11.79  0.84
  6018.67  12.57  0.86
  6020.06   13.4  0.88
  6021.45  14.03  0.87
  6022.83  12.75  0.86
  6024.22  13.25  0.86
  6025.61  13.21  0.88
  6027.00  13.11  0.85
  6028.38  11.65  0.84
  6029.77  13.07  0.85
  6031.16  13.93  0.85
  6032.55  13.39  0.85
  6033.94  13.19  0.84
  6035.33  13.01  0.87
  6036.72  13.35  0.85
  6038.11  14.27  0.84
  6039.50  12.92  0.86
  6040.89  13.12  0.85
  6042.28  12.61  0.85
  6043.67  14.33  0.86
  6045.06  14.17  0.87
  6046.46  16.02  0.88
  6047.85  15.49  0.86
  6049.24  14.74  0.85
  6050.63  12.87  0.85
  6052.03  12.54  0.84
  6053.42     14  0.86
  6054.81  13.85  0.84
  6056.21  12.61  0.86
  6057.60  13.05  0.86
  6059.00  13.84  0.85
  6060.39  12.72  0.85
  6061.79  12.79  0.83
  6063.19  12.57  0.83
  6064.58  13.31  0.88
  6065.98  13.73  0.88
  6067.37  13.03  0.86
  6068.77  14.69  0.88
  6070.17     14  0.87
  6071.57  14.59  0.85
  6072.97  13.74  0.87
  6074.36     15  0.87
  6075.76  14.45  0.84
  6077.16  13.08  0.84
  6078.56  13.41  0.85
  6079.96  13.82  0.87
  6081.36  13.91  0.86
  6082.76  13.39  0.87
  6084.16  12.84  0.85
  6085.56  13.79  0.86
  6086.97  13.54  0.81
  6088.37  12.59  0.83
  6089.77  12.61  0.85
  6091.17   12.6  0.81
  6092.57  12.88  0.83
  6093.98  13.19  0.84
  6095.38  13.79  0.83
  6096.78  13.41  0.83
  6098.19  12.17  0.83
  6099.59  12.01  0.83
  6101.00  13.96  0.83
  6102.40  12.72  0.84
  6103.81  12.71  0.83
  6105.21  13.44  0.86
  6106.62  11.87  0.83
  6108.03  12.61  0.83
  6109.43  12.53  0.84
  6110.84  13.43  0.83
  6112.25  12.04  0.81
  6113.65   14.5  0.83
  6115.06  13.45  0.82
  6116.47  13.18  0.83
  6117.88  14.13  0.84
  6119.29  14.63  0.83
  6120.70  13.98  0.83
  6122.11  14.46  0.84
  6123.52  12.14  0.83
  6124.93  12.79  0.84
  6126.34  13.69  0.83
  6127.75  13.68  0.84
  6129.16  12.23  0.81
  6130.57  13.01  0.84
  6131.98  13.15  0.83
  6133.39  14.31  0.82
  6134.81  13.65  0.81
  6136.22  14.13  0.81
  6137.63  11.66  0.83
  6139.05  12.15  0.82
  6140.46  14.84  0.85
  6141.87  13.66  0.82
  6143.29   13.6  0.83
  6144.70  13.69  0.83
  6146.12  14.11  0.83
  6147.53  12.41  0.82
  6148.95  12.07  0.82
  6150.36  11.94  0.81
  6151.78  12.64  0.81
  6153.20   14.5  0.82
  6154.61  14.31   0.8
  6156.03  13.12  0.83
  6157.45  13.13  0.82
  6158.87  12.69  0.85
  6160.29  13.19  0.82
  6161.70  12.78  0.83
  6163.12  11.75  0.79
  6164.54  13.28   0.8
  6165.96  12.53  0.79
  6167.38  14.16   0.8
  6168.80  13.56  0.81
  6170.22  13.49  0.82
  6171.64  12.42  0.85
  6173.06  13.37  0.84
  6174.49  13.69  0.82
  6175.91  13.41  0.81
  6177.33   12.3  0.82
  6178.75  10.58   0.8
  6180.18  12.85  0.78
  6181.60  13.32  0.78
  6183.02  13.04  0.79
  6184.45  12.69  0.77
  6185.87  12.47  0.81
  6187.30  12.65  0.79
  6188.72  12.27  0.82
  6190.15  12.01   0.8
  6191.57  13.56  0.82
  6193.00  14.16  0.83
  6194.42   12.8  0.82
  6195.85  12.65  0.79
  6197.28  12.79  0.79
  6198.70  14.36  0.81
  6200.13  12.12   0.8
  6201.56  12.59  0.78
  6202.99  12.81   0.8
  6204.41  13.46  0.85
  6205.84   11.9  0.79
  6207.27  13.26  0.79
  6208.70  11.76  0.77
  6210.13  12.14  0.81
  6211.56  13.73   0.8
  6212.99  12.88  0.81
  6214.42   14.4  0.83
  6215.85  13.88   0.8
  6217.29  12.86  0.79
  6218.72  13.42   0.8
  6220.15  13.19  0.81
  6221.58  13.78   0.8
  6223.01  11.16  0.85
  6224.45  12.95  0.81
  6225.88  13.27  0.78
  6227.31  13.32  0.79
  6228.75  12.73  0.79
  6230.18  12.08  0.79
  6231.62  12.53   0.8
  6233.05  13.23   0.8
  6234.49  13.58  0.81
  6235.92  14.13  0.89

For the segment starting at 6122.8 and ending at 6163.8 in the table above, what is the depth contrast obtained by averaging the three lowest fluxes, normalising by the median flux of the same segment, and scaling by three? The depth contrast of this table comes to 2.69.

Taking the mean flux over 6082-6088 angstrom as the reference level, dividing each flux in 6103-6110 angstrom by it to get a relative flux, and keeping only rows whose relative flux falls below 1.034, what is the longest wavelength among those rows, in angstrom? 6109.43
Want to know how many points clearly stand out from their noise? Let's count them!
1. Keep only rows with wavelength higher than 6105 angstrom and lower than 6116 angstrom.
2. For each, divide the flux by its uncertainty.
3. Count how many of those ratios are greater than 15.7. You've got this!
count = 3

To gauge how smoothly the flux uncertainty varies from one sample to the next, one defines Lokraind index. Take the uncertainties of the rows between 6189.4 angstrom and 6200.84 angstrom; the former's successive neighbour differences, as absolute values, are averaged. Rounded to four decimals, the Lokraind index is 0.0143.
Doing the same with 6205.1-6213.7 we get 0.0160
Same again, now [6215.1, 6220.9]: 0.0100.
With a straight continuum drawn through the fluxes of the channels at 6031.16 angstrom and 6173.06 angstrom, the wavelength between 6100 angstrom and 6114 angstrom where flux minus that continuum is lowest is 6106.62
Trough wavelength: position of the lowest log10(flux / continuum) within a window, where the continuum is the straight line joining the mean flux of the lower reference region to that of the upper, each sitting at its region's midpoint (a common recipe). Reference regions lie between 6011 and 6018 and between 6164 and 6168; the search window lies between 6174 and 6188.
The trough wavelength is 6178.75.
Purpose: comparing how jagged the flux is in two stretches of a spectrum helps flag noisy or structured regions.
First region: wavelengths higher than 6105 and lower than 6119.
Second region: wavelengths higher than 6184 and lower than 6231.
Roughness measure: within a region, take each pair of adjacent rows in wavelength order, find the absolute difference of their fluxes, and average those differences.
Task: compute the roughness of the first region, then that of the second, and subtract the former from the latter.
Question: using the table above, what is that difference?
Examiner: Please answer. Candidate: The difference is -0.18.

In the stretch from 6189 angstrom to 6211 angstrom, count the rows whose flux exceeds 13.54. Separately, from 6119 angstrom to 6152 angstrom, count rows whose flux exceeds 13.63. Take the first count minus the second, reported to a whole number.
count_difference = -9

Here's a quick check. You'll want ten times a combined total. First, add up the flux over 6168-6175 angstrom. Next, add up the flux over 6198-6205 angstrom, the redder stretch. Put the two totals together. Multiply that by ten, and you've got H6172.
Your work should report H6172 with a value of 1319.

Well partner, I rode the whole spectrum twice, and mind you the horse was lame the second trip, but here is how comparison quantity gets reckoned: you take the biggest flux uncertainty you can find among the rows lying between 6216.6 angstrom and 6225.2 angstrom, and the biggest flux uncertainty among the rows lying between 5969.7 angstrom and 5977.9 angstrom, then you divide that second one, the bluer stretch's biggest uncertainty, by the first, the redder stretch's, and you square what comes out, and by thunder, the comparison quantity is 1.22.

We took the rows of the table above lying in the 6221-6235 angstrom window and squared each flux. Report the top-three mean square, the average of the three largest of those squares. 184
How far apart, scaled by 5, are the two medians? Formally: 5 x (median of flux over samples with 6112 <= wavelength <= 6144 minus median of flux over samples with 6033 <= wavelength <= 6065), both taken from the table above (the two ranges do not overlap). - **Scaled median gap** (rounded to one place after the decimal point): 2.3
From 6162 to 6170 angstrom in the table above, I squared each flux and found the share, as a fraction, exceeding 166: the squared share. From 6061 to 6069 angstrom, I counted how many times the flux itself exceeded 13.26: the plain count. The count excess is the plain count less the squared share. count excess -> 2.4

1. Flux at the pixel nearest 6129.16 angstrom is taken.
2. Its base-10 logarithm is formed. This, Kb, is 1.087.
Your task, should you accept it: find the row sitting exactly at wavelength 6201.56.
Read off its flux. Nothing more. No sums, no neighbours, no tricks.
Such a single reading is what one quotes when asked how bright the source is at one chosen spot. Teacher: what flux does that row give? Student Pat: 12.59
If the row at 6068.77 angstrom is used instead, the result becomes 14.69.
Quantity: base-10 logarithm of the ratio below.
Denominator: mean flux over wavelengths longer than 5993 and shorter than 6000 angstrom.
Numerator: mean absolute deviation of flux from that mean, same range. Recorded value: -1.36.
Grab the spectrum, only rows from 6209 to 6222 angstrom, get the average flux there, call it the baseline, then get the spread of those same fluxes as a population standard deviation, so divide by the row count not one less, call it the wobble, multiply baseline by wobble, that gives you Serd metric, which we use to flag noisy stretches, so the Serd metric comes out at 8.5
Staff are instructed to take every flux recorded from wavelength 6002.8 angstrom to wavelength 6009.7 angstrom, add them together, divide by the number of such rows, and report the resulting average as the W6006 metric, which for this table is 13.5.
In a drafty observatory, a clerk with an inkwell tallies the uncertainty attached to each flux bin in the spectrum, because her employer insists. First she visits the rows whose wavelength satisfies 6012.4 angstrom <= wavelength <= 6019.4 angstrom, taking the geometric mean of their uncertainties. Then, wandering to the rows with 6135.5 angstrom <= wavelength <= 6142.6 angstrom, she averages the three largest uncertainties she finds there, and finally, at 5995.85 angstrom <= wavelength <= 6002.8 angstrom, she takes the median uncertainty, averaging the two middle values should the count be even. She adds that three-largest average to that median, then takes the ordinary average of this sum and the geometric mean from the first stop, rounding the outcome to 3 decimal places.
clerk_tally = 1.271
